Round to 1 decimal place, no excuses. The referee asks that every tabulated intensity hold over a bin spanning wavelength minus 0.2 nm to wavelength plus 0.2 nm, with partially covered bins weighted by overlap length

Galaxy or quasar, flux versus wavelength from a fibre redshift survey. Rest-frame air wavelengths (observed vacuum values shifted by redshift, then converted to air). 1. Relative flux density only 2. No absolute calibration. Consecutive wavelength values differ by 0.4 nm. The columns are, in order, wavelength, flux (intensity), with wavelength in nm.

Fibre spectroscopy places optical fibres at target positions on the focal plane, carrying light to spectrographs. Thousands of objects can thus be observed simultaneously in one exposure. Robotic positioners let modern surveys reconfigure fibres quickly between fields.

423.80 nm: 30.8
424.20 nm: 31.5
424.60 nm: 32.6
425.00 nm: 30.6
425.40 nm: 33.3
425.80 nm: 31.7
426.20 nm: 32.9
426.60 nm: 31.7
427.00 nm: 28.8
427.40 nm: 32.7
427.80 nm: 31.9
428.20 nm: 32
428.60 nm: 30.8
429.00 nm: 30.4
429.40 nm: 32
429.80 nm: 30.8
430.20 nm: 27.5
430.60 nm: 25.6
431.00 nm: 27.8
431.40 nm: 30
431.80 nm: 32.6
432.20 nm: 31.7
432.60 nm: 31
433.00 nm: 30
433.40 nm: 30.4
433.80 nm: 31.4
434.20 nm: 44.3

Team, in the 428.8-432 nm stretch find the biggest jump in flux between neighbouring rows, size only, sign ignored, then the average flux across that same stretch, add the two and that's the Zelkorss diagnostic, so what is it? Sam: 32.9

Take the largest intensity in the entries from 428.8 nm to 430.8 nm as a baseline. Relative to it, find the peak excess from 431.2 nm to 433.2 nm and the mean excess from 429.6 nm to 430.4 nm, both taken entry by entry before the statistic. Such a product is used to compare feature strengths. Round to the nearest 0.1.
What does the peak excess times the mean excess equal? -1.7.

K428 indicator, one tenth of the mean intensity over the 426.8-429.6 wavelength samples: 3.1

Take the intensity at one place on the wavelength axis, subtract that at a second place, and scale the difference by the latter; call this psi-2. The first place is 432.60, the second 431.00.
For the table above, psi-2 0.12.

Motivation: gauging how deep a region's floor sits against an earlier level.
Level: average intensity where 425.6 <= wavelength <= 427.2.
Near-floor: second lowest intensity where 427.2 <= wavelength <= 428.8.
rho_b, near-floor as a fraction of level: 1.02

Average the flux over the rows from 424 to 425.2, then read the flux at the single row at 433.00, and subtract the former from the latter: -1.6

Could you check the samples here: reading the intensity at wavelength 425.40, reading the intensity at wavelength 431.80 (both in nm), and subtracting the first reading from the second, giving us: -1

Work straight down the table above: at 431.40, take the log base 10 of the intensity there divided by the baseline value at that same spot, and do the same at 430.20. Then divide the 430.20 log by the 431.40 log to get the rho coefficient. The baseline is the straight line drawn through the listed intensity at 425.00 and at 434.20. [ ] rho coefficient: 1.1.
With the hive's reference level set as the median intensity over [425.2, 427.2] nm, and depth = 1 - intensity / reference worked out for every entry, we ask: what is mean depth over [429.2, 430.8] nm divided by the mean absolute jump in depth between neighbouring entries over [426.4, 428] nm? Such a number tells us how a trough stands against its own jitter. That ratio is 1.1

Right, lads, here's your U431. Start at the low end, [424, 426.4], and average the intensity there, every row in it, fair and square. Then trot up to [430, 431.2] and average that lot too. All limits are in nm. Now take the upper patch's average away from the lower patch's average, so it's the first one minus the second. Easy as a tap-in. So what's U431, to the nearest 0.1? 5.1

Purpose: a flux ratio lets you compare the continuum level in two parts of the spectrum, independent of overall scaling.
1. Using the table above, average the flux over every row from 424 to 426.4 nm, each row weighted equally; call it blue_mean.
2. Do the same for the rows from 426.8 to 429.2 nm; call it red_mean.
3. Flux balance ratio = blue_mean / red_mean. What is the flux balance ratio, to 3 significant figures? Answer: 1.03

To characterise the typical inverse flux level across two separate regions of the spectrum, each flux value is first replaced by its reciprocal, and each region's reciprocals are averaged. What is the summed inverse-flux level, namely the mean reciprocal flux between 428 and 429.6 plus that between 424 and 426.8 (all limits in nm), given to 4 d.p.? 0.0632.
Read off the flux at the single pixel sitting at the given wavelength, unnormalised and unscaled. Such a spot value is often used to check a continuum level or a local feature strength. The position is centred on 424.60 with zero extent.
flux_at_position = 32.6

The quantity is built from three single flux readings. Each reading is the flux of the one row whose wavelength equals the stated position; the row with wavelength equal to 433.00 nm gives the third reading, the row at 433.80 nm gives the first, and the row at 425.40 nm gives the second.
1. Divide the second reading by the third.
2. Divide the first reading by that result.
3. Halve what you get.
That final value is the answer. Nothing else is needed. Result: 14.1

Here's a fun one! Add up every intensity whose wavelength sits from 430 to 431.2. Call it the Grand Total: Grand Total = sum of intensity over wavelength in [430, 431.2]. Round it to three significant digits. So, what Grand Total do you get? 80.9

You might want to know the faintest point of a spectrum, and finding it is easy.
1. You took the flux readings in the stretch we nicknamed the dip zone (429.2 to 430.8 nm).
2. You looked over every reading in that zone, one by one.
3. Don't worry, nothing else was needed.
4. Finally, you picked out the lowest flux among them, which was 25.6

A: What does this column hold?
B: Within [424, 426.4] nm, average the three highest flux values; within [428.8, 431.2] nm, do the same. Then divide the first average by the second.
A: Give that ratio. 1.06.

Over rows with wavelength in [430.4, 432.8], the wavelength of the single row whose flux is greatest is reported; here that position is 431.80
